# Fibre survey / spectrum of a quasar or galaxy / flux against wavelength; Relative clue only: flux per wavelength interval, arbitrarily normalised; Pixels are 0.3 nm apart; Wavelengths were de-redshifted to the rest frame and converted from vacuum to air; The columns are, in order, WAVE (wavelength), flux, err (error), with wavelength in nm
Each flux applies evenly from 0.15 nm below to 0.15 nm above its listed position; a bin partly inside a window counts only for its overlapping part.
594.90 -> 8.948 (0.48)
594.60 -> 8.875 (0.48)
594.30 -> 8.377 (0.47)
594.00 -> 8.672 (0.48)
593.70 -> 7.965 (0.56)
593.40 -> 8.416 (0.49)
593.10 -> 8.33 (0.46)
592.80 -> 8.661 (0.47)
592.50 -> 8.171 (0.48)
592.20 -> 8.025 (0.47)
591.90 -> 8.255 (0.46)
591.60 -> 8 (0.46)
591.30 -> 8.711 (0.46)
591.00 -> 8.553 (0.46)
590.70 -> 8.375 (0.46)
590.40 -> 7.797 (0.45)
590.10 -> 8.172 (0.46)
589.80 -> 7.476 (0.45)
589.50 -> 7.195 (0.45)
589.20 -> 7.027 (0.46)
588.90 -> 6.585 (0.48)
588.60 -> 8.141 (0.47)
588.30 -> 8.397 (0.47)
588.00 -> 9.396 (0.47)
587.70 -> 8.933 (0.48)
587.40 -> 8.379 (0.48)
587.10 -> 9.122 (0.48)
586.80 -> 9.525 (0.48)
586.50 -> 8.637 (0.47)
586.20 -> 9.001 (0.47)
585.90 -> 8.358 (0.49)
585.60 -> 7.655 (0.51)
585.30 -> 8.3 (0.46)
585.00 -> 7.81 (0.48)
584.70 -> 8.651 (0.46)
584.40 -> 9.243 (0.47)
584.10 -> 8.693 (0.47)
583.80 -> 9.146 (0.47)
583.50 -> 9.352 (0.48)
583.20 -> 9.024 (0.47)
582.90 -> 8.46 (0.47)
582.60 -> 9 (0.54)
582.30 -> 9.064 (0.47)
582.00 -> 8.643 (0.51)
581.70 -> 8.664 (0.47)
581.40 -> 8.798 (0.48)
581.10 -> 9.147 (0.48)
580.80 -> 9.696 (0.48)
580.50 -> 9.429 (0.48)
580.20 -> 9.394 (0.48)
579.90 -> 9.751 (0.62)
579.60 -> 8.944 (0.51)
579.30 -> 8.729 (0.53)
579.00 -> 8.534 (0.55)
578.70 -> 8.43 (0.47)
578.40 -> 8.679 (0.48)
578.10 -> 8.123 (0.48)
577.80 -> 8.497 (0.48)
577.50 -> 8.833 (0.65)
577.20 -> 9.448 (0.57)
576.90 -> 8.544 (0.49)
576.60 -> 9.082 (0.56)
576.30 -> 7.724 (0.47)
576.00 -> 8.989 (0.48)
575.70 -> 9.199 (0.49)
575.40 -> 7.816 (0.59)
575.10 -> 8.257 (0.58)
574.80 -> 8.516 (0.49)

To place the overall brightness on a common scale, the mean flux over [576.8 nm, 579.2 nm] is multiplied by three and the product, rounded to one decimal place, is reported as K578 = 25.9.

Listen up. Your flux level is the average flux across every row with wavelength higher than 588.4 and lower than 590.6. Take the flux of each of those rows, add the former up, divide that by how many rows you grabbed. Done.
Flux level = 7.5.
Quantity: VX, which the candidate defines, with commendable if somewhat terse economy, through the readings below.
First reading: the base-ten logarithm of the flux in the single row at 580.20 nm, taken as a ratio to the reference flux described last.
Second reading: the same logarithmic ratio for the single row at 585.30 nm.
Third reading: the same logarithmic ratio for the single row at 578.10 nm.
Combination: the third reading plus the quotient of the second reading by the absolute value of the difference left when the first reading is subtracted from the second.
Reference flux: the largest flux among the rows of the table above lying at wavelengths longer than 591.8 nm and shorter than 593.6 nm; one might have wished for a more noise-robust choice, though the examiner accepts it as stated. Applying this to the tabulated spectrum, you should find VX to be -0.4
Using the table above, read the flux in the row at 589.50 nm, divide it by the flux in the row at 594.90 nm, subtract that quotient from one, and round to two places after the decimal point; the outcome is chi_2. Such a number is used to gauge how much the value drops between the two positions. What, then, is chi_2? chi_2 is 0.20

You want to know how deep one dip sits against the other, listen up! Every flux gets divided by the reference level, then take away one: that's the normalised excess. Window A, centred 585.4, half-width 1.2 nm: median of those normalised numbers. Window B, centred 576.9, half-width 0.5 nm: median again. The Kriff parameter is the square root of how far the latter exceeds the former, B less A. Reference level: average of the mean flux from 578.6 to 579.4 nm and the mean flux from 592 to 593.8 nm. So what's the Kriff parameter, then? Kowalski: 0.26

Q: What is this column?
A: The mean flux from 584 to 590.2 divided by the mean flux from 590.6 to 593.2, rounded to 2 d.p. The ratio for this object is 1.00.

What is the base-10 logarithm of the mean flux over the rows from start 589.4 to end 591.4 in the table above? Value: 0.905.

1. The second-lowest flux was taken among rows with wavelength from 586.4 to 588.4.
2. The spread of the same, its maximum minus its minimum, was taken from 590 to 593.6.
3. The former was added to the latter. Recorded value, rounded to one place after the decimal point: 9.3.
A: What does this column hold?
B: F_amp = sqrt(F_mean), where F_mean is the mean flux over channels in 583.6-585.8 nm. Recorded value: 2.92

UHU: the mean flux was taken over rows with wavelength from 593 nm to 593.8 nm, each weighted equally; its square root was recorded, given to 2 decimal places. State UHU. 2.87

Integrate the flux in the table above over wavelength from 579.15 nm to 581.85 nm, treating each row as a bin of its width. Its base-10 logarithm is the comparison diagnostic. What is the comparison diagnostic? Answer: 1.39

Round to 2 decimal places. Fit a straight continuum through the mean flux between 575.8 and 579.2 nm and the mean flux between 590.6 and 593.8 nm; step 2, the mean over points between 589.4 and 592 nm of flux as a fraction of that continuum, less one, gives -0.03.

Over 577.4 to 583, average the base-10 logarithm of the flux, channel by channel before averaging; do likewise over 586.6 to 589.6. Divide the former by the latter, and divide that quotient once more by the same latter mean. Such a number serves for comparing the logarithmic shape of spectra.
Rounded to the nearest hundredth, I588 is 1.13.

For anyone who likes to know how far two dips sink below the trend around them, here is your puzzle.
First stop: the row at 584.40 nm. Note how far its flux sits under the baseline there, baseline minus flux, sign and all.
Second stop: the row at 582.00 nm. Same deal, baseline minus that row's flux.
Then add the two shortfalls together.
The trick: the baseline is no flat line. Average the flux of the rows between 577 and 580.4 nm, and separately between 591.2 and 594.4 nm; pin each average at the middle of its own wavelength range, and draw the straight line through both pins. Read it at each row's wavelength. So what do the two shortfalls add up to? -0.52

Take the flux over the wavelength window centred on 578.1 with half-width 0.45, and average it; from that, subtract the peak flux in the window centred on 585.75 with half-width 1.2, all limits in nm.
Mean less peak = -1.1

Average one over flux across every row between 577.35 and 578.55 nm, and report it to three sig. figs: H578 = 0.117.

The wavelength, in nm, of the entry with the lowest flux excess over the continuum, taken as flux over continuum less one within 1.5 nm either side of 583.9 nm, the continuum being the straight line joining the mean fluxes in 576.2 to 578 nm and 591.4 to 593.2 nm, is 585.00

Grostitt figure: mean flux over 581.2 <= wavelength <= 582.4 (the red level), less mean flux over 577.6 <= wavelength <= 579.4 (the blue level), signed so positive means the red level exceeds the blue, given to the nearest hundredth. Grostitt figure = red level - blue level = 0.29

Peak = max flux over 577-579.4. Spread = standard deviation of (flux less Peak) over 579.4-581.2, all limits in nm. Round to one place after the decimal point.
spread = 0.3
